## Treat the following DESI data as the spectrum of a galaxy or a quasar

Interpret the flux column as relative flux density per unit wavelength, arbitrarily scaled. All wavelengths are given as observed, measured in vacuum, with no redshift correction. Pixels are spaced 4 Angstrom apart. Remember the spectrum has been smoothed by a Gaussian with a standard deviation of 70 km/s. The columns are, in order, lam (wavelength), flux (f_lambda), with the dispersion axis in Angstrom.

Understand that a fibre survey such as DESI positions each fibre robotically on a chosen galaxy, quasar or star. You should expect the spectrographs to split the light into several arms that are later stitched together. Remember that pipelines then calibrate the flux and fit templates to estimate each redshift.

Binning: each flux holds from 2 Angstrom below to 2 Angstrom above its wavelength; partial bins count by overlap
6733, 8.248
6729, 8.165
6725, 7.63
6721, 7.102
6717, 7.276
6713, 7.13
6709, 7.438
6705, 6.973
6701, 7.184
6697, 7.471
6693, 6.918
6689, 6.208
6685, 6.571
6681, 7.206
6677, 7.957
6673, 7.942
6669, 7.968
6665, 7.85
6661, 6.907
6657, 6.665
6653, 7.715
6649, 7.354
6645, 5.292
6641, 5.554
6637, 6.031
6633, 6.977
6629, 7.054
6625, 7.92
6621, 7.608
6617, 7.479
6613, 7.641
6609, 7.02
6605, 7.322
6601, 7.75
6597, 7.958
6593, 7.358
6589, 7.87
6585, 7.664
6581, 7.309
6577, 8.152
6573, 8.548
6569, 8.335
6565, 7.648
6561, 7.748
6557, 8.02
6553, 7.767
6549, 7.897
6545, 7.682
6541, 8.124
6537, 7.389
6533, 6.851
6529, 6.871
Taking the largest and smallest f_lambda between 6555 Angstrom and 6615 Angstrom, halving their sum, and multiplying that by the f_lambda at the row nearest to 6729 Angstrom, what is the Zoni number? 64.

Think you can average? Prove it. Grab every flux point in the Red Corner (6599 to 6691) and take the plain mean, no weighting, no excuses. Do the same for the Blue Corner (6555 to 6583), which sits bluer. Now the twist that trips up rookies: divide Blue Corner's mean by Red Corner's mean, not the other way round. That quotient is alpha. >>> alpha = 1.12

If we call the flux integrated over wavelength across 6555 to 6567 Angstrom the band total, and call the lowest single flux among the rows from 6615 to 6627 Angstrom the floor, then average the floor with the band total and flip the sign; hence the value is -50.6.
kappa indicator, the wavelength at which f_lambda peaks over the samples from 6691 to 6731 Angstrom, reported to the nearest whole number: 6729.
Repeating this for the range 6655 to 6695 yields 6669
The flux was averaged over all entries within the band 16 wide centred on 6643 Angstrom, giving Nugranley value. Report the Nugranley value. 6.1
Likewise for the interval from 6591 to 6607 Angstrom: 7.6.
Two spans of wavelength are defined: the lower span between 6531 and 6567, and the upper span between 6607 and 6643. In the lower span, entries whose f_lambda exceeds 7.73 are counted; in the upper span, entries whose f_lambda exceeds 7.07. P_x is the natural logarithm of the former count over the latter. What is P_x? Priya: 0.2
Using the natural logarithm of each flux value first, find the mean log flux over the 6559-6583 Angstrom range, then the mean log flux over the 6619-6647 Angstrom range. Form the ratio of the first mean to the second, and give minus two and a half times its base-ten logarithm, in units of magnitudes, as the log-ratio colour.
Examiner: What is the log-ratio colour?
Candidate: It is -0.10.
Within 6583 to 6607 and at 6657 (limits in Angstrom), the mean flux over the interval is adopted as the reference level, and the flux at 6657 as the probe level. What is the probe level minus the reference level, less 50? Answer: -51.0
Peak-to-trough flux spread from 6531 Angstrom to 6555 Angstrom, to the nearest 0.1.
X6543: 1.3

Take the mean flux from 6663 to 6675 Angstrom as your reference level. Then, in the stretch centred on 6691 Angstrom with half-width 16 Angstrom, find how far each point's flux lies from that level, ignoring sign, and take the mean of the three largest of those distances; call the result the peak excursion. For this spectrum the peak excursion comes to 1.35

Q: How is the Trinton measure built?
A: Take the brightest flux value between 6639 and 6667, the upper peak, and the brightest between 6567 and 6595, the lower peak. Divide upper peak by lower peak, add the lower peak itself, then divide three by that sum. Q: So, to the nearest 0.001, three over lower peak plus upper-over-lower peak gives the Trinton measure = 0.317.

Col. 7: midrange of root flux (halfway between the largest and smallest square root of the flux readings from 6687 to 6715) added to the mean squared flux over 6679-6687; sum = 50.2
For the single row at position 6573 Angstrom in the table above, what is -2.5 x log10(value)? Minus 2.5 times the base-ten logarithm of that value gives -2.33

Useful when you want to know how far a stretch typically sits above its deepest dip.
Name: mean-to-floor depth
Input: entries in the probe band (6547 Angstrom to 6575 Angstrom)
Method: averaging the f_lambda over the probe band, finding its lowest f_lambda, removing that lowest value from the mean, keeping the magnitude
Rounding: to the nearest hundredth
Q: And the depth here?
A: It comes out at 0.35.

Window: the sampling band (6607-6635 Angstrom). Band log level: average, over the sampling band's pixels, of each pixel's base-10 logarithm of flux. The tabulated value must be 0.868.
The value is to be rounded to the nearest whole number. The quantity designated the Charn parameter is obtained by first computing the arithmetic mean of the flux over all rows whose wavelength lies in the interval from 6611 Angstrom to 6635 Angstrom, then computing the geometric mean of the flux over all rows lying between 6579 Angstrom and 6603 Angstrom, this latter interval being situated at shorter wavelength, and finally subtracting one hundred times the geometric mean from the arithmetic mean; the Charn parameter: -757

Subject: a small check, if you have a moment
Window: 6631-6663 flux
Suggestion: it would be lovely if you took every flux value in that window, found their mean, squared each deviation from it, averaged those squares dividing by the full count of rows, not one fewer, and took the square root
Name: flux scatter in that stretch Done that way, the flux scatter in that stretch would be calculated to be 0.8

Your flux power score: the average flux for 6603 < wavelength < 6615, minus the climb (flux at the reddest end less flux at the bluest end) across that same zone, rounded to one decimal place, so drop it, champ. 7.0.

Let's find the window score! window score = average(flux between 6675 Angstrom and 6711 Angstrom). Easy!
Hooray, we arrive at 7.1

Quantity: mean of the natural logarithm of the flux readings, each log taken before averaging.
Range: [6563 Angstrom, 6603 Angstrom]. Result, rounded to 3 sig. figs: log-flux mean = 2.06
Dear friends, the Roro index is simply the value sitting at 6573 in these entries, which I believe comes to 8.548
